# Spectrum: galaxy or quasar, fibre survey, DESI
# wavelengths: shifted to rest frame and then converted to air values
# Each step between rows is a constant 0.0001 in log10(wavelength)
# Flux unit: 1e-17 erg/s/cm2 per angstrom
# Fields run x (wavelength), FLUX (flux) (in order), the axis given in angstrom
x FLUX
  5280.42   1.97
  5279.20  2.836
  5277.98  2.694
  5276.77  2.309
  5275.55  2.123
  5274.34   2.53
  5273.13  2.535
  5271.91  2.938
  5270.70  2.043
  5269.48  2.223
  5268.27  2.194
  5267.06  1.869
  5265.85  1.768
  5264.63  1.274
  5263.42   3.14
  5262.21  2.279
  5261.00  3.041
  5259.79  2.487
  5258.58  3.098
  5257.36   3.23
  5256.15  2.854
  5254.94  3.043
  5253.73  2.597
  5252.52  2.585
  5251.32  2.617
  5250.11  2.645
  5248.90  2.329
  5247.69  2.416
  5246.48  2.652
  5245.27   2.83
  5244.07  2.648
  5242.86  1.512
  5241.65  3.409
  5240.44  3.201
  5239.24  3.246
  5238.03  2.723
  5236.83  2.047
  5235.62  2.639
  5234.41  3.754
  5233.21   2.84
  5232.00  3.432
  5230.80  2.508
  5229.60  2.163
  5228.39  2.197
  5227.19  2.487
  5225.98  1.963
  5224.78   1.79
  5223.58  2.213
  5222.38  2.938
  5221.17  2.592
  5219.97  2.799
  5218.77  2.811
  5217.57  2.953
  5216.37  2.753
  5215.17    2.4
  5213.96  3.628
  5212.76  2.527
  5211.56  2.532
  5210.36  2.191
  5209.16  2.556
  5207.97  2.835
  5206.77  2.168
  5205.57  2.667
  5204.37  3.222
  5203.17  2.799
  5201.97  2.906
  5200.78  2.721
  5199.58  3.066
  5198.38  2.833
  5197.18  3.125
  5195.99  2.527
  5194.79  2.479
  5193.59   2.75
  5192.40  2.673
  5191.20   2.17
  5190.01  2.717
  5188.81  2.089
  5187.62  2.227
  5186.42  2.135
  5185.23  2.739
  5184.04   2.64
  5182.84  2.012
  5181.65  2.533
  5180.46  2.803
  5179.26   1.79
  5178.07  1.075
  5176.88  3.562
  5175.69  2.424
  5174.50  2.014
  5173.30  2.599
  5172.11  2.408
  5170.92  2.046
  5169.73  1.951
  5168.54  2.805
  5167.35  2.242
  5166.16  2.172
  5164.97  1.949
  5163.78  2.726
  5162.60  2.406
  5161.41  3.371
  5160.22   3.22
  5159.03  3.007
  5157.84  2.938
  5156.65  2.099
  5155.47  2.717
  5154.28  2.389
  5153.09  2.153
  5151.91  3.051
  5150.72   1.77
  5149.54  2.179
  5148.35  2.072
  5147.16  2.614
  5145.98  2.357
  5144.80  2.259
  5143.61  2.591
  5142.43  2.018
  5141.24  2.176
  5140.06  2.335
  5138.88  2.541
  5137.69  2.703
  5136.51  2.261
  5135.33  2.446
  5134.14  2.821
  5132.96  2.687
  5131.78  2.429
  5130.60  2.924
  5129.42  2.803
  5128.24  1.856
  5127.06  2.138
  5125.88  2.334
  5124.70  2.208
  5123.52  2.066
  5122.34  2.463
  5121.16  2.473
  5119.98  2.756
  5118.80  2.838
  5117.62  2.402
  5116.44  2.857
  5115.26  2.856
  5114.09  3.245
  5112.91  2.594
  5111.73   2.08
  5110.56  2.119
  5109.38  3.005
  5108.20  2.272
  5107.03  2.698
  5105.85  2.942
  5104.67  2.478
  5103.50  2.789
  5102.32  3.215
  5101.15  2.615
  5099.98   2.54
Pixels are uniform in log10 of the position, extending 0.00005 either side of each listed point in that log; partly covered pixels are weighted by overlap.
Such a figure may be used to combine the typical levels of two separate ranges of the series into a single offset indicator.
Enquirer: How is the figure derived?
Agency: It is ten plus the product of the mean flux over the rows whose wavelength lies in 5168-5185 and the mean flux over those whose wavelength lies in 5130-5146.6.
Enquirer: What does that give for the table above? 15.8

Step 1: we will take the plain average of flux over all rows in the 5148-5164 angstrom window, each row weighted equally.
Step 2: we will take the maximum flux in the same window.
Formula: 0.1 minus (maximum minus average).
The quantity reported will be -0.69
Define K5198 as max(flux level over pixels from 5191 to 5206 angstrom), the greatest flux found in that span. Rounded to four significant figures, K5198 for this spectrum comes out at 3.222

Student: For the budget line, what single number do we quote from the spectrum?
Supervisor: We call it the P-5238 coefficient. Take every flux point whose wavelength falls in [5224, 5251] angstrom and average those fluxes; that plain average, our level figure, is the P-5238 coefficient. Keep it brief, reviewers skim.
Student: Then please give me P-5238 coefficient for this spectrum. 2.61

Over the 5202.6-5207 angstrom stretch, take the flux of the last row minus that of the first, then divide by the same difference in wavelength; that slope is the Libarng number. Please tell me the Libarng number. -0.18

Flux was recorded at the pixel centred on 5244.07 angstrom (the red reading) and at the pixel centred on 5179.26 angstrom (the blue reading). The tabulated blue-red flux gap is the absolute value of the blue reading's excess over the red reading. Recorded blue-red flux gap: 0.86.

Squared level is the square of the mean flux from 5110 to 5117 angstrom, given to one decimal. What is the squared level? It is 6.9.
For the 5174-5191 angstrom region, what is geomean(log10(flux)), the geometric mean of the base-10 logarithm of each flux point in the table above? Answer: 0.31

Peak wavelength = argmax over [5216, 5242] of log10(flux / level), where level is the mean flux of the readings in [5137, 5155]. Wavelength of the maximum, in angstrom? 5234.41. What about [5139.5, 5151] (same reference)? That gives 5147.16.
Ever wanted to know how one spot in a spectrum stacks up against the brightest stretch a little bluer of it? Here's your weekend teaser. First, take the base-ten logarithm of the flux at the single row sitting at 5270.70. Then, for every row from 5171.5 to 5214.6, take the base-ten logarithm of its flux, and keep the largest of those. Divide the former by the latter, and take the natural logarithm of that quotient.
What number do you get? -0.6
